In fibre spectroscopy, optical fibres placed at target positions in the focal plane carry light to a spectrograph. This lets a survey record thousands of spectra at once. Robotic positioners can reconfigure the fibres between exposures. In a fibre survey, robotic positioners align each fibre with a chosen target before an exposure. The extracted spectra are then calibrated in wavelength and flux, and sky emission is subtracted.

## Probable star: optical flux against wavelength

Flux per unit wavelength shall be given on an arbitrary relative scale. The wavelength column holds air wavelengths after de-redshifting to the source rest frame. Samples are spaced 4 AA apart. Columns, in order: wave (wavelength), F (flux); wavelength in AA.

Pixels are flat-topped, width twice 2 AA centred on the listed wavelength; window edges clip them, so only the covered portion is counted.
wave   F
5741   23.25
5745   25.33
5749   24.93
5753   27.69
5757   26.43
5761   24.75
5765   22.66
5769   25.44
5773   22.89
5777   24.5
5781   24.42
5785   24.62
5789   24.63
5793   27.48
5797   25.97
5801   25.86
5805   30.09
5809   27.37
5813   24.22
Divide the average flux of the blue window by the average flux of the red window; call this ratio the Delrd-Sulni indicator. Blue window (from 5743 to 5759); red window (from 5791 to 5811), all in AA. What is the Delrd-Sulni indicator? 0.95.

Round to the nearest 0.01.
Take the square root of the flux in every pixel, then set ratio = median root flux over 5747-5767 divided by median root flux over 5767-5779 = 1.01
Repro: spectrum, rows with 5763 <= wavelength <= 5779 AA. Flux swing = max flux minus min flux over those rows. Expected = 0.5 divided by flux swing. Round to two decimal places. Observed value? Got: 0.18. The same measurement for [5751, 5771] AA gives 0.10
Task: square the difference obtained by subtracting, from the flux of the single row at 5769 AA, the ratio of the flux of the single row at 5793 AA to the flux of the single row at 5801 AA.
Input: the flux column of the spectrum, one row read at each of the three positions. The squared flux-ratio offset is 594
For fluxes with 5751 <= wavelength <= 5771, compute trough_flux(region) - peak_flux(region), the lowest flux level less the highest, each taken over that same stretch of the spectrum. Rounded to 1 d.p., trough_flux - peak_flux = -5.0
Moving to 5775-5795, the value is -3.1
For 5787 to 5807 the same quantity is -5.5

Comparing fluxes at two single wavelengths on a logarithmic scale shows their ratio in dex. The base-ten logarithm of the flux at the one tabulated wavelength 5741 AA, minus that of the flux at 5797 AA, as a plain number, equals -0.05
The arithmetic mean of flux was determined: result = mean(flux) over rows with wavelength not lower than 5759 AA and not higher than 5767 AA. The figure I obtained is 23.7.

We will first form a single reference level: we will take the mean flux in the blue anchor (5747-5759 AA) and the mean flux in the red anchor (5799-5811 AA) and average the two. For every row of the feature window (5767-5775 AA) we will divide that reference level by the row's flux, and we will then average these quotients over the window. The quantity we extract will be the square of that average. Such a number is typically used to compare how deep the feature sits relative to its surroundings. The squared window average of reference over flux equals 1.26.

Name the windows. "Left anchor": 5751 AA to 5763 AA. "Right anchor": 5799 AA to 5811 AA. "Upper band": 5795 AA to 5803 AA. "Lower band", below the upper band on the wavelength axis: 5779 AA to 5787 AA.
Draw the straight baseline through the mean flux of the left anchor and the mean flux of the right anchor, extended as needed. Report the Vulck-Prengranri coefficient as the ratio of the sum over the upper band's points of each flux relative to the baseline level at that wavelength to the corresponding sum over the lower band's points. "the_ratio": 1.04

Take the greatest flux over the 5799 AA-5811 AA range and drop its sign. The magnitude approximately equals 30.1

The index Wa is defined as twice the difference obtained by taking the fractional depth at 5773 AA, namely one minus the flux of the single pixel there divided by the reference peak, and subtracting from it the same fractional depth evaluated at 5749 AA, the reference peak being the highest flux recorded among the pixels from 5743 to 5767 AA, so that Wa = 0.15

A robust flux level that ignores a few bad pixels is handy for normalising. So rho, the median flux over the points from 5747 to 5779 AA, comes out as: 24.8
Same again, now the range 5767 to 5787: 24.5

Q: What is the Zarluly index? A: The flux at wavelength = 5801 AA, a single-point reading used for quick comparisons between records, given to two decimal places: 25.86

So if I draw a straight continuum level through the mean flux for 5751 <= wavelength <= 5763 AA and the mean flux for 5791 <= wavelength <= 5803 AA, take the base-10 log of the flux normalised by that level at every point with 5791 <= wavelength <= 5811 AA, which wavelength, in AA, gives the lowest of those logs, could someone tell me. 5801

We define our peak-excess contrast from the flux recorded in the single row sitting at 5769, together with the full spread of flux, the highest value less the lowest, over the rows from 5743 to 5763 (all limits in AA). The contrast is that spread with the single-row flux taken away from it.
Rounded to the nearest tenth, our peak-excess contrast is -22.5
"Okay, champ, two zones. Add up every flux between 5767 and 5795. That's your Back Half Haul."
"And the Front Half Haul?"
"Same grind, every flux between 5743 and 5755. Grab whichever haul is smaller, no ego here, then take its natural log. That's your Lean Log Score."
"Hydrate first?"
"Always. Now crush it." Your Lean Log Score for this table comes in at 4.36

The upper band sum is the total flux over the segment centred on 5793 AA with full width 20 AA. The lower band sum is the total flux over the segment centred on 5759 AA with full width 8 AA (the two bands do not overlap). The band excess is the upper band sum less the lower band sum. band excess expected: 77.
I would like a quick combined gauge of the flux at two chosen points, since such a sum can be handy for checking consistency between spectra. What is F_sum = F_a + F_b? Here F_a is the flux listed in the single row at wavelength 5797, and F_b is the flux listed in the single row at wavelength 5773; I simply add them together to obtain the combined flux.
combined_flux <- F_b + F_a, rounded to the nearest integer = 49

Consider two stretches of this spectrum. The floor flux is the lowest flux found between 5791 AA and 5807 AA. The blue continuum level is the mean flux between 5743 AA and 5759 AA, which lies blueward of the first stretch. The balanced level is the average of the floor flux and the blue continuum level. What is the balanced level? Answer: 26.0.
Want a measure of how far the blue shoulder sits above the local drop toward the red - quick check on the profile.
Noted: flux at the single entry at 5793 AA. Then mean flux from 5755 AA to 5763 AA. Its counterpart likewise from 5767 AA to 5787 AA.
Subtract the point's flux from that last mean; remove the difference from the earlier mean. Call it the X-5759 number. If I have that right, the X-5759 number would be 28.7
